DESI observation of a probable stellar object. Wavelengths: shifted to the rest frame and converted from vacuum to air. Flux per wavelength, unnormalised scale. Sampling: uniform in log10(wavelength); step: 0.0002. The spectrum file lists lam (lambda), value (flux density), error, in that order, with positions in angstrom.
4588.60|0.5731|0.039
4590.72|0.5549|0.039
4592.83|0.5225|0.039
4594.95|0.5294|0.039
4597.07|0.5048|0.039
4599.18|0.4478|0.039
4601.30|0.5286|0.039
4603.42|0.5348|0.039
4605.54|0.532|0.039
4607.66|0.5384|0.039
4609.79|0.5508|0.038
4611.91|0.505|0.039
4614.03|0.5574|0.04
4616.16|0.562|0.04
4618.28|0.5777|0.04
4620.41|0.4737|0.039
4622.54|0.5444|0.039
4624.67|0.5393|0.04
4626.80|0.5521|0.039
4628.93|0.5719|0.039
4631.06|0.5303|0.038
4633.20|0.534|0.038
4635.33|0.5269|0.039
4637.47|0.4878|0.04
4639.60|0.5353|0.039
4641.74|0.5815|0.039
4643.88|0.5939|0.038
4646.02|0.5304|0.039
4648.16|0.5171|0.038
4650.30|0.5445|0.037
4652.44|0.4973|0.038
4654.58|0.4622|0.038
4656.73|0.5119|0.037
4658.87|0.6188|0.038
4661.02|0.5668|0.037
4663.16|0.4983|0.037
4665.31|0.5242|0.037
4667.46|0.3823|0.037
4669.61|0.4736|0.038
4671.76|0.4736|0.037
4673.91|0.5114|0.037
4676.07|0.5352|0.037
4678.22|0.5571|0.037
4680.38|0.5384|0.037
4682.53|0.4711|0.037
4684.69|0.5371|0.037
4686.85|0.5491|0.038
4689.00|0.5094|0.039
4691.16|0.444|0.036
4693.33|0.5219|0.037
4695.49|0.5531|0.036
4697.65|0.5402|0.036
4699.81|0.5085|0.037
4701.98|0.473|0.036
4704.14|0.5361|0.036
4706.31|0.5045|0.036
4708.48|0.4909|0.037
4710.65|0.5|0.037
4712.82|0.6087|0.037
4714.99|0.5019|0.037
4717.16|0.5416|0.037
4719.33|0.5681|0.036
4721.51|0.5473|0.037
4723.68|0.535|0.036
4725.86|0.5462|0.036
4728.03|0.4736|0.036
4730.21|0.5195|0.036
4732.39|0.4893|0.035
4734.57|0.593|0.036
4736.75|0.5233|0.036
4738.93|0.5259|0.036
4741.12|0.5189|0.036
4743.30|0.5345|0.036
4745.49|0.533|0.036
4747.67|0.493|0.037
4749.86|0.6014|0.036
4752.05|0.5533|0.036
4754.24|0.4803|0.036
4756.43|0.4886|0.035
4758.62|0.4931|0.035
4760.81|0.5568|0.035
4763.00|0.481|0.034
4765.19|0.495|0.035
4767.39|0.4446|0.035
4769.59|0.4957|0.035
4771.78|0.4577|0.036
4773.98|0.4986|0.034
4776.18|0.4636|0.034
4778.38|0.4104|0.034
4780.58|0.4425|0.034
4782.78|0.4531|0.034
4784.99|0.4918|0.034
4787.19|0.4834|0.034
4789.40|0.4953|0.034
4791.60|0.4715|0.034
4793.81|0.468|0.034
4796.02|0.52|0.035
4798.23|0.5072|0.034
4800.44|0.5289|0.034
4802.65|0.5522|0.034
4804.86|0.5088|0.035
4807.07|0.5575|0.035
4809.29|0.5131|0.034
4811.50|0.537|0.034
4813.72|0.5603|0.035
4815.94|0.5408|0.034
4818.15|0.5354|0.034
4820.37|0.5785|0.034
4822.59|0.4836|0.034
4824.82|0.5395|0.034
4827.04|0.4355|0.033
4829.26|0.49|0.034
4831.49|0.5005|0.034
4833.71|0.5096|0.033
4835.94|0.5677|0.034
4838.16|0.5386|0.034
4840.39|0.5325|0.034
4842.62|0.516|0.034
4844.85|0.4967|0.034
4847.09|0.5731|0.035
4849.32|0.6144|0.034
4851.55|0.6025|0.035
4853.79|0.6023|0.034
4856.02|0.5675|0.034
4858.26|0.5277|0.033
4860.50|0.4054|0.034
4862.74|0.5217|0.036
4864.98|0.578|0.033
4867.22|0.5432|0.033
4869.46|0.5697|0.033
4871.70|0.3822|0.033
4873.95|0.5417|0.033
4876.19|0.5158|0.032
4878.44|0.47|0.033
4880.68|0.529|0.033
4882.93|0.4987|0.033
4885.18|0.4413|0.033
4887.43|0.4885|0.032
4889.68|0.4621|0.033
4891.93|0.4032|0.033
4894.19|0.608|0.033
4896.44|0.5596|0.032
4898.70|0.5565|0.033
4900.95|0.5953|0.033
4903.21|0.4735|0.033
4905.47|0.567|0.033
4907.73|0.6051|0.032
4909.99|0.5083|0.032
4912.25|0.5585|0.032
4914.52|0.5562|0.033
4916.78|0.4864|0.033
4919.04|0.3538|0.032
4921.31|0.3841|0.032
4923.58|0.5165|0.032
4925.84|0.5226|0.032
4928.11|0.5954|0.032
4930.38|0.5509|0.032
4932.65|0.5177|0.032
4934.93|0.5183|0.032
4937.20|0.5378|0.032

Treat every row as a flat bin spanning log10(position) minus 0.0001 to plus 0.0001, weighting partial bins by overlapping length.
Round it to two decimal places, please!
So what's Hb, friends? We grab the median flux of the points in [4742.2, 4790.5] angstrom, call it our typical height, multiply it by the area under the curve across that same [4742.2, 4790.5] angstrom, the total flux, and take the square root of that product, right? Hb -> 3.42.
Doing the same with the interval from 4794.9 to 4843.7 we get 3.69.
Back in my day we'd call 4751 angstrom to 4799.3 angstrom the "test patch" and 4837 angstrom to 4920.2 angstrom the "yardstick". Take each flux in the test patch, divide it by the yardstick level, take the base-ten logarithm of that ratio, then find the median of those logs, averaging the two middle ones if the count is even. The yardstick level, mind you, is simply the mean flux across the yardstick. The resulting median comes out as -0.032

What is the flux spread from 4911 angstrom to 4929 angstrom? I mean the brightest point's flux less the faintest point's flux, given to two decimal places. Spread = 0.24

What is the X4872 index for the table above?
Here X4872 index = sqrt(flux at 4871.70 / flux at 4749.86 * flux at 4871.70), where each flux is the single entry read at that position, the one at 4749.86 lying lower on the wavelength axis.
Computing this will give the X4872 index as 0.49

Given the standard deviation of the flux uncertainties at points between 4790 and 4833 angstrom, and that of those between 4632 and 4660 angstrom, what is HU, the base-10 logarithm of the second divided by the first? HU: 0.23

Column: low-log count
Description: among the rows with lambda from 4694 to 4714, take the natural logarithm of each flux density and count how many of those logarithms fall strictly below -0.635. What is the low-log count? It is 5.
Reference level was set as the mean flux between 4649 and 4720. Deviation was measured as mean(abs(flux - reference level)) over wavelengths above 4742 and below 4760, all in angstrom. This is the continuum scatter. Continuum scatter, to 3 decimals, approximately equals 0.033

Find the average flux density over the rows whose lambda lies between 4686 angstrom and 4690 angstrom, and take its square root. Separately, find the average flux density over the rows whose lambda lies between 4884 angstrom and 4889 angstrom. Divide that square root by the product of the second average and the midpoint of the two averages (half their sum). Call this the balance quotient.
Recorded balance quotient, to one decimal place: 3.1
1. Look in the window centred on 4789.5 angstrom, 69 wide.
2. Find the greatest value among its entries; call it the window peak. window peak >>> 0.5785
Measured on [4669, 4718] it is 0.6087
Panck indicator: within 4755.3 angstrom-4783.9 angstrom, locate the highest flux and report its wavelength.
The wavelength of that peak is 4760.81 angstrom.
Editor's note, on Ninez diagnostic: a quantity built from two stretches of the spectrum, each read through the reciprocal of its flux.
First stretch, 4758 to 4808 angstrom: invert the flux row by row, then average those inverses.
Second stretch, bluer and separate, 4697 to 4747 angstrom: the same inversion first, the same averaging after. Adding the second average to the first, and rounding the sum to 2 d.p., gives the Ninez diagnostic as 3.96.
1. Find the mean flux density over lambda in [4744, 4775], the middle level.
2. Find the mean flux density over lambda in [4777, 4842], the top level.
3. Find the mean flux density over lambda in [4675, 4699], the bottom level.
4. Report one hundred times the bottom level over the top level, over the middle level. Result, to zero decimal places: 204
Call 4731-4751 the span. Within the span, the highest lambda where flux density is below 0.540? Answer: 4747.67 angstrom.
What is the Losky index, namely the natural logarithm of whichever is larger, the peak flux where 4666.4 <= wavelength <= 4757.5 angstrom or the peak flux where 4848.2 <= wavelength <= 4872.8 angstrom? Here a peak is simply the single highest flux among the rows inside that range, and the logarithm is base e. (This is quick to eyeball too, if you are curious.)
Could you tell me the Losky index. -0.487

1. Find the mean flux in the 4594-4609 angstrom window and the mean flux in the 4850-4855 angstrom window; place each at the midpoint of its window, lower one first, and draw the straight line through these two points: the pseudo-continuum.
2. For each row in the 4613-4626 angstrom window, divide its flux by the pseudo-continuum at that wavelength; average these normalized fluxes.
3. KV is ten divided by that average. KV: 9.6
